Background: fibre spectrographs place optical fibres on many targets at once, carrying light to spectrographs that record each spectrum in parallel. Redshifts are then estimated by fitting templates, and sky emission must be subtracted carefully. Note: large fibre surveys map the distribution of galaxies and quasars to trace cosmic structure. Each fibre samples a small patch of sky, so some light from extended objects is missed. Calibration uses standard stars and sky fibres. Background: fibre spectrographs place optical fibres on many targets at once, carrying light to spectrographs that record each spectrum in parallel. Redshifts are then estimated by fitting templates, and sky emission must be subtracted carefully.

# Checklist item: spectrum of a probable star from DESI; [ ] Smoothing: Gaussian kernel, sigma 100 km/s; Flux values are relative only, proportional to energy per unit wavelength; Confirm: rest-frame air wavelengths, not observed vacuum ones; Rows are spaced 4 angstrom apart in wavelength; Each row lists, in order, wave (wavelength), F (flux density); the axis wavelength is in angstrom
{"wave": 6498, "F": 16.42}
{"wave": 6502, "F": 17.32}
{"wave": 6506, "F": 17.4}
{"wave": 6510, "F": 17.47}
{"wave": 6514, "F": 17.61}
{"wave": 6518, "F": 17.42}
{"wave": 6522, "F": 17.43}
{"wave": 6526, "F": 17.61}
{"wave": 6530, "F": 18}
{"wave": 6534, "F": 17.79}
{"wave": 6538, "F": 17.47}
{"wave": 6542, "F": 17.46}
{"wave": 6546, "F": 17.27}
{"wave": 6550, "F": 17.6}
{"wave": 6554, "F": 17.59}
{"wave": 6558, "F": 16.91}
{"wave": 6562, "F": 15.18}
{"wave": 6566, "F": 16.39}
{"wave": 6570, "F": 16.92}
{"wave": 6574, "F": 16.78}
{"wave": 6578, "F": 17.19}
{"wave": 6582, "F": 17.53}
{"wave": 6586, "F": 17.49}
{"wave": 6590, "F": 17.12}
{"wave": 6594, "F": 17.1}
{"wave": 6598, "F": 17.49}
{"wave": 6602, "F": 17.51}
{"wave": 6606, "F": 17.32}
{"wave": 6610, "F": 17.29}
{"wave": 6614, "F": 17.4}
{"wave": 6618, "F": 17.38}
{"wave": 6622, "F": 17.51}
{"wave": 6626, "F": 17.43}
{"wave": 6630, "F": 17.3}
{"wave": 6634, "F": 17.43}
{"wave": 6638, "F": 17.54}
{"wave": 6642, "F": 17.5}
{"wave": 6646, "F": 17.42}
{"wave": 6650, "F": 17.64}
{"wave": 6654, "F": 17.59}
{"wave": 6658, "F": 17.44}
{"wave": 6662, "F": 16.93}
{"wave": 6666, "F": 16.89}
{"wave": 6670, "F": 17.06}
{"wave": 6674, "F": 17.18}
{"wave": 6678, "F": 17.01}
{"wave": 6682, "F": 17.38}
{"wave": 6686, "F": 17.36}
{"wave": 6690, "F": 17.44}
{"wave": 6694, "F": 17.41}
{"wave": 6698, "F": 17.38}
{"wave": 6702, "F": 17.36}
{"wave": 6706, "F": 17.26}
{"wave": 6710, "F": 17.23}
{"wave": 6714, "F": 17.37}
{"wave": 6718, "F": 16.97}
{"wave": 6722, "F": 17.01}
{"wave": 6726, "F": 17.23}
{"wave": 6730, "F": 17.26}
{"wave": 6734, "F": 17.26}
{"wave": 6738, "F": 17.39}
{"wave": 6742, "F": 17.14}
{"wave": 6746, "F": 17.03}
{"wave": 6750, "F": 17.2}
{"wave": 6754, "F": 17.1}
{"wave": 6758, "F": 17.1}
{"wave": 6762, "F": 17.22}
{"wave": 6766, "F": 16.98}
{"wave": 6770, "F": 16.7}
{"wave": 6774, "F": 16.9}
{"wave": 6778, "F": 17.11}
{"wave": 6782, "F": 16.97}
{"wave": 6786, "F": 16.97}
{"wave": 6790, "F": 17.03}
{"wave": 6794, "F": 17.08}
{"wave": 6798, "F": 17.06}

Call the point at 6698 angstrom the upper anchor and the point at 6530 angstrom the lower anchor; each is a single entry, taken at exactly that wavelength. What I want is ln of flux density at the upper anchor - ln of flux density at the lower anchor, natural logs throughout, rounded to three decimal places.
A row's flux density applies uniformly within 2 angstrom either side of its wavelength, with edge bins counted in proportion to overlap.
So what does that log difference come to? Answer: -0.035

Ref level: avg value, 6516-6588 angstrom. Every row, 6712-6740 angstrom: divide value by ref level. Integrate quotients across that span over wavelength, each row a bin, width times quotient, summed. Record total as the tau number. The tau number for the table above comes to 28.0 angstrom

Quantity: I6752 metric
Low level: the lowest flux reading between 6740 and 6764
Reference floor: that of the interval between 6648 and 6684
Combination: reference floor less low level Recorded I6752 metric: -0.1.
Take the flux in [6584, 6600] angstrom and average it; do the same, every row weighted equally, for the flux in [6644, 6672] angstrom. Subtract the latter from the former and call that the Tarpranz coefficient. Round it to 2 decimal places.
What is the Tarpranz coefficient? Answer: 0.02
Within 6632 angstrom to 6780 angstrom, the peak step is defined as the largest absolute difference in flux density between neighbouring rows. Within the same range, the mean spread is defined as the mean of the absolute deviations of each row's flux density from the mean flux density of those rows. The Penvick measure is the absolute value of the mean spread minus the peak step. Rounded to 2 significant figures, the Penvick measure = 0.33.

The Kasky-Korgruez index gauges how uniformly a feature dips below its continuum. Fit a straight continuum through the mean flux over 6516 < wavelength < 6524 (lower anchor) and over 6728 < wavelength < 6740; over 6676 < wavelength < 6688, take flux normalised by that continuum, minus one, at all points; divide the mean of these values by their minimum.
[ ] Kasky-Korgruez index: 0.25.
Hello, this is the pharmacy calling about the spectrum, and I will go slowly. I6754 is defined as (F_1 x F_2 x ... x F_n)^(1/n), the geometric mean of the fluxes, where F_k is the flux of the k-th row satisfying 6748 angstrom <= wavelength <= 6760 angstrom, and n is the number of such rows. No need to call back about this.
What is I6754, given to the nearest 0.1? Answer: 17.1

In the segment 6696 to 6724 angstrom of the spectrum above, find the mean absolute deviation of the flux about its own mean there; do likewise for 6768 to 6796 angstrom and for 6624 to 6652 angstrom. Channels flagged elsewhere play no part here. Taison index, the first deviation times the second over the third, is 0.16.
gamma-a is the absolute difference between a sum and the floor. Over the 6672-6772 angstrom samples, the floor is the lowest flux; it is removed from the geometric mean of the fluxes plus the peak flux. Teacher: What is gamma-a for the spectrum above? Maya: 17.9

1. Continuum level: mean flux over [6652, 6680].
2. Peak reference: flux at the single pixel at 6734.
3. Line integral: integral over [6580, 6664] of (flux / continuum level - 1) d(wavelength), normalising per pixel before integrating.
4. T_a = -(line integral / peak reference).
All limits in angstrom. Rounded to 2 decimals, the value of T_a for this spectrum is -0.07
